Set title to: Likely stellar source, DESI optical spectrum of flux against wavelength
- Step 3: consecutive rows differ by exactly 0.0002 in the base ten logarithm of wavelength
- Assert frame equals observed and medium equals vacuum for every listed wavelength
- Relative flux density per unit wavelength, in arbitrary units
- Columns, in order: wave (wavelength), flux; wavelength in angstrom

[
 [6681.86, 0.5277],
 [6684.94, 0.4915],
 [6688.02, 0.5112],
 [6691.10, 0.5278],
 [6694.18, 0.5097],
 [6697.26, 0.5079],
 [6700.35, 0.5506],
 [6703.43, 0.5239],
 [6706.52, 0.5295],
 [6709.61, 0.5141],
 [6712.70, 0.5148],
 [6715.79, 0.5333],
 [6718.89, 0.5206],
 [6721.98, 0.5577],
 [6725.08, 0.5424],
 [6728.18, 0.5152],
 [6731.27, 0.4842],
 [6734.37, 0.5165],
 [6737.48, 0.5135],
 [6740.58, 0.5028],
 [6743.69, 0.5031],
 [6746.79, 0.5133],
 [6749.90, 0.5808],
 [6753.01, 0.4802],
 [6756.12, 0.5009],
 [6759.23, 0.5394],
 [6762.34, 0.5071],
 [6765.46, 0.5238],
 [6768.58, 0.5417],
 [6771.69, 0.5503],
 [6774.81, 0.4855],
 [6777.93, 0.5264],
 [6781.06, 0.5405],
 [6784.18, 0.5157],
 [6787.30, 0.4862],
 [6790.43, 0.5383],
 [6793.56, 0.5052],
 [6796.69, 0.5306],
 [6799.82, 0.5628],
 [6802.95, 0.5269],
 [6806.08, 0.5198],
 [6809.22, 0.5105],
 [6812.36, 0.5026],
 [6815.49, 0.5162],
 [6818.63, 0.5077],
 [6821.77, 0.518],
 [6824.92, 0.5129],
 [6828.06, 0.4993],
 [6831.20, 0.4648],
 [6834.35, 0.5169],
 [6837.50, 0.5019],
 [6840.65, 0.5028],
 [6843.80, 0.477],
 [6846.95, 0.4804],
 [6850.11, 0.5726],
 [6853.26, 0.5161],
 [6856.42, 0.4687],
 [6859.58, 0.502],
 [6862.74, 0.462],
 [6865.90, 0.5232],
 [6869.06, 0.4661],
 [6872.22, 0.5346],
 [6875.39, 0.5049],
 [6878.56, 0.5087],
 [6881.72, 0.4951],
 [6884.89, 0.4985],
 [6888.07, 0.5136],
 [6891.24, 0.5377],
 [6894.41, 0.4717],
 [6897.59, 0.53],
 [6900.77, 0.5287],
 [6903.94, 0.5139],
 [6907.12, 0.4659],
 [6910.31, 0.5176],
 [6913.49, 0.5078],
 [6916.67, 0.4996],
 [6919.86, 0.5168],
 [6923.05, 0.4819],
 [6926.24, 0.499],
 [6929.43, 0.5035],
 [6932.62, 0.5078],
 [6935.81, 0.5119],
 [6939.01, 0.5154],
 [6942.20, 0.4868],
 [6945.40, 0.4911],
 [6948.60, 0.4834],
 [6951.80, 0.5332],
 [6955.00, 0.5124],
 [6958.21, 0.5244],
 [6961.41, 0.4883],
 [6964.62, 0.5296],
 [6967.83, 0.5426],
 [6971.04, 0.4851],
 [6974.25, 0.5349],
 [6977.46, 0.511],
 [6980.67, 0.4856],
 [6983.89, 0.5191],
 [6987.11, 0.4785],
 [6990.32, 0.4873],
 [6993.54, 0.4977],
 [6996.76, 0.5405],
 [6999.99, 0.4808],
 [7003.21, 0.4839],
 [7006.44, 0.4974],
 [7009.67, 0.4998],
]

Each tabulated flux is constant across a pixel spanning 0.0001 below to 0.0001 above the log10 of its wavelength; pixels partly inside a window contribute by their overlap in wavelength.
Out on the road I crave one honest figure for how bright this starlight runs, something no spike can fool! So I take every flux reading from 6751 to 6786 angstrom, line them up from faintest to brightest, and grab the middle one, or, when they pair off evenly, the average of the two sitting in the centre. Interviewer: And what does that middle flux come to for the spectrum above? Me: 0.524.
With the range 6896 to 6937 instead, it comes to 0.508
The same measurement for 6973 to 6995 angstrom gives 0.498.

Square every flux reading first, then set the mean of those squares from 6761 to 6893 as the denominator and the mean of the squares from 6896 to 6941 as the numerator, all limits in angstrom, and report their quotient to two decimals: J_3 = 0.98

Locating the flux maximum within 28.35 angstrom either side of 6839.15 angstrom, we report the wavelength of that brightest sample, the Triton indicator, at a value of 6850.11 angstrom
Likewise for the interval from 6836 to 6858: 6850.11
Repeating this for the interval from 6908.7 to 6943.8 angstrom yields 6910.31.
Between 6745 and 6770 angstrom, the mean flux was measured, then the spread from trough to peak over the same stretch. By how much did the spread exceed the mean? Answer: -0.423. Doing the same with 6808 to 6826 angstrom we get -0.496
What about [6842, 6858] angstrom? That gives -0.399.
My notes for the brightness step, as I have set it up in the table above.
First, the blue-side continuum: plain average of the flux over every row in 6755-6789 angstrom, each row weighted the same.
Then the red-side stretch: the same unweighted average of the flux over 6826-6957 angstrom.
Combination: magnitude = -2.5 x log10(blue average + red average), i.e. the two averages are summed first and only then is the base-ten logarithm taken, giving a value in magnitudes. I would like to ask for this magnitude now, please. -0.025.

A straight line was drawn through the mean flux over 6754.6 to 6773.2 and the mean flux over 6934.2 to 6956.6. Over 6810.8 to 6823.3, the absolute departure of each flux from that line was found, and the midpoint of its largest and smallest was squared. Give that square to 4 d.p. 0.0001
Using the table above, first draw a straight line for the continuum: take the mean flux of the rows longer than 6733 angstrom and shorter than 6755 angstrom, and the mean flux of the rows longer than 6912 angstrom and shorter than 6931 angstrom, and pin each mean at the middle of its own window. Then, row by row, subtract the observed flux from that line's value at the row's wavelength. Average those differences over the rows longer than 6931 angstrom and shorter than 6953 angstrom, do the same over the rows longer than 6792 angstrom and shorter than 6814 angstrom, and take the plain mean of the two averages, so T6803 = -0.008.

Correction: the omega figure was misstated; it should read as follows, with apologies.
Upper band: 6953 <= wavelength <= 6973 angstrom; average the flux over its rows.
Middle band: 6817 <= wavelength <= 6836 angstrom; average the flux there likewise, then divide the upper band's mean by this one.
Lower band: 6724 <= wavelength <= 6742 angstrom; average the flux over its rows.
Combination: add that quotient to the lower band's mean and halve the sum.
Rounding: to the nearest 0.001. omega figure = 0.767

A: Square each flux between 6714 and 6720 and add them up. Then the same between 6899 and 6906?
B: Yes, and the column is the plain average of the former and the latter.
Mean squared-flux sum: 0.550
